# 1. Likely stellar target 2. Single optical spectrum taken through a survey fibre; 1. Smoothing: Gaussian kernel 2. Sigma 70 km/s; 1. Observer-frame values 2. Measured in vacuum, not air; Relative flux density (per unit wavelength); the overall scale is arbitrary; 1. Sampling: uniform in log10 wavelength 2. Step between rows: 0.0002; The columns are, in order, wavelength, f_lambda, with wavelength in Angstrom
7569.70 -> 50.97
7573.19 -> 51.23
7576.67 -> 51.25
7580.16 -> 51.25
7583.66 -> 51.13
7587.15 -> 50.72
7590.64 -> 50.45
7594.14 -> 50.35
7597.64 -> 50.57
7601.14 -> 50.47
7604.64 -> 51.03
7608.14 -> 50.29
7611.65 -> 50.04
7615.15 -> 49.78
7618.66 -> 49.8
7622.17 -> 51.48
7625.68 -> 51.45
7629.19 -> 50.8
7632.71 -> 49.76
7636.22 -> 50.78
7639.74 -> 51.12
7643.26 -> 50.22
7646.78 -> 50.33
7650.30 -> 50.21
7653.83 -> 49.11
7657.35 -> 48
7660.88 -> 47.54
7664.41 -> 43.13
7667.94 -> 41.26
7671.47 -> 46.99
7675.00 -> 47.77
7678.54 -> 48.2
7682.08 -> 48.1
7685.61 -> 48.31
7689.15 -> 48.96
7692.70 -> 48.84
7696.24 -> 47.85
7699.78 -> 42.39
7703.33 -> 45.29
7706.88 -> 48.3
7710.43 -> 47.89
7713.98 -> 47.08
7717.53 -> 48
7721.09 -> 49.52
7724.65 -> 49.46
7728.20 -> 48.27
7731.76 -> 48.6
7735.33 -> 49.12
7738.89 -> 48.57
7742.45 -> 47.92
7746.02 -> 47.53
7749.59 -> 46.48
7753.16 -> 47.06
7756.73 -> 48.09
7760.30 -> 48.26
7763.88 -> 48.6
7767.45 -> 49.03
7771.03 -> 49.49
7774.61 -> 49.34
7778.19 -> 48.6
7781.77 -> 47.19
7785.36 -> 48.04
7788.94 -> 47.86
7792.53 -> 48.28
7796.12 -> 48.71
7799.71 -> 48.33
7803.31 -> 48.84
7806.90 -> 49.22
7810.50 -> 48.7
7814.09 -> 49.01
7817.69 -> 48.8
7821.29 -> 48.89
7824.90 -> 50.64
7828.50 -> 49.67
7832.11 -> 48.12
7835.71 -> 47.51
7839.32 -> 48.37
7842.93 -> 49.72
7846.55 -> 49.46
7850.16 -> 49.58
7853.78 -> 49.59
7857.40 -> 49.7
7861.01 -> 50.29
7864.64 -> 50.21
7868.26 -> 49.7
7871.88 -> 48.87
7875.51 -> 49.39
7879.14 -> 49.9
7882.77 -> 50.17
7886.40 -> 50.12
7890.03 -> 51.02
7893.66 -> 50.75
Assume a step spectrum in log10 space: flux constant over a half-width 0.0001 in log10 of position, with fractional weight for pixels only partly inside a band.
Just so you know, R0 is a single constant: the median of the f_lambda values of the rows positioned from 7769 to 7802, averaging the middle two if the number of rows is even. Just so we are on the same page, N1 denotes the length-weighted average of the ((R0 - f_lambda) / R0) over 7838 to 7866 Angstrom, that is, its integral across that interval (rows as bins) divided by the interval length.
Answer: -0.03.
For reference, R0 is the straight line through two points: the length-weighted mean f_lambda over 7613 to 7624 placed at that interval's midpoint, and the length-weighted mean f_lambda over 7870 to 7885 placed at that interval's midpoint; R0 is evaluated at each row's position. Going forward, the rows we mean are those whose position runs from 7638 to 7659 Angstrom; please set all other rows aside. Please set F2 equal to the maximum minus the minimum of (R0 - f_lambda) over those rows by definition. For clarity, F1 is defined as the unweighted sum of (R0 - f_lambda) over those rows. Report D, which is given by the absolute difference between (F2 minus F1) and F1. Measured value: 2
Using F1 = 3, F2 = 3.1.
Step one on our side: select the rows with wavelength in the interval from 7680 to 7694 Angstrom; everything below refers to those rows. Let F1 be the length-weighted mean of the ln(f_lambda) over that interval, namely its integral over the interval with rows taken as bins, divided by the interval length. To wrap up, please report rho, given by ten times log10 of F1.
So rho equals 5.89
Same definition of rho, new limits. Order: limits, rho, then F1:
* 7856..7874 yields 5.92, 3.91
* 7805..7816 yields 5.90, 3.89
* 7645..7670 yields 5.85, 3.85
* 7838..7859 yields 5.91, 3.90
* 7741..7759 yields 5.86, 3.86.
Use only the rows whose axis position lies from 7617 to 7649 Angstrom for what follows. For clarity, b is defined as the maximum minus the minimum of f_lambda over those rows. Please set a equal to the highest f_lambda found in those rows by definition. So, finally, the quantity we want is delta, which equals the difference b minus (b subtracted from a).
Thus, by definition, -48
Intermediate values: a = 51.48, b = 1.7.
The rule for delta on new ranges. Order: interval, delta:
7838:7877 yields -46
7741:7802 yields -43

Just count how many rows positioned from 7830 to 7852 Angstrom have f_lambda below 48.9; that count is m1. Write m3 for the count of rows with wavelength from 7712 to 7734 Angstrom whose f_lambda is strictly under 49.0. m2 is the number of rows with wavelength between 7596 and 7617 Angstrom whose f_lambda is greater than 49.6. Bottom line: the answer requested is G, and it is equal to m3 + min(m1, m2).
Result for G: 7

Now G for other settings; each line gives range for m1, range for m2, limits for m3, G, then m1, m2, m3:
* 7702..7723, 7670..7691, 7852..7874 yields 1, 5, 0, 1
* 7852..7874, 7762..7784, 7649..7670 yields 4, 1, 0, 4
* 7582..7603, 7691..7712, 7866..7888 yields 1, 0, 0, 1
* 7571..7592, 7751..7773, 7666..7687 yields 6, 0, 0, 6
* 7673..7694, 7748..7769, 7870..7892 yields 1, 5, 0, 1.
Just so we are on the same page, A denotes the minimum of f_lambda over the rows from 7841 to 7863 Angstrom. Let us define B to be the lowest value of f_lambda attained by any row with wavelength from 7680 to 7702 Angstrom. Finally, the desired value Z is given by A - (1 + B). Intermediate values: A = 49.46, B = 42.39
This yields 6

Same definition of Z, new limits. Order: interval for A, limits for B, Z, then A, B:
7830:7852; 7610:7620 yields -3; 47.51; 49.78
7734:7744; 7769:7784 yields 0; 47.92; 47.19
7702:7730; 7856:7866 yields -5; 45.29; 49.7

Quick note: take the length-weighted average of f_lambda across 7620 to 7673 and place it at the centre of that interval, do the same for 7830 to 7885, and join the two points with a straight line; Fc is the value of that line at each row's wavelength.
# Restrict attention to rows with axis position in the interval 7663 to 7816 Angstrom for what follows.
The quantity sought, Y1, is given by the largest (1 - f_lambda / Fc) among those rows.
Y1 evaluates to 0.16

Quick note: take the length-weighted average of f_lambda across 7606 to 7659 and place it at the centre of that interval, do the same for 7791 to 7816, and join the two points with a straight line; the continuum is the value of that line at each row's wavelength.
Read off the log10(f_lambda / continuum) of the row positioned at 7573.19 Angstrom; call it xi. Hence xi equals 0.004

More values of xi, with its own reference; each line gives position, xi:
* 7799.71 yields -0.004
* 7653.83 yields -0.008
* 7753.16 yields -0.019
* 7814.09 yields 0.003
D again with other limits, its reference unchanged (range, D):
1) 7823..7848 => 6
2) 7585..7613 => 2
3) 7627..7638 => 2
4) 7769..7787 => 11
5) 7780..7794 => 15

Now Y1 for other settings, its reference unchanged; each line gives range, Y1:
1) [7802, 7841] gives 0.04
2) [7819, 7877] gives 0.04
